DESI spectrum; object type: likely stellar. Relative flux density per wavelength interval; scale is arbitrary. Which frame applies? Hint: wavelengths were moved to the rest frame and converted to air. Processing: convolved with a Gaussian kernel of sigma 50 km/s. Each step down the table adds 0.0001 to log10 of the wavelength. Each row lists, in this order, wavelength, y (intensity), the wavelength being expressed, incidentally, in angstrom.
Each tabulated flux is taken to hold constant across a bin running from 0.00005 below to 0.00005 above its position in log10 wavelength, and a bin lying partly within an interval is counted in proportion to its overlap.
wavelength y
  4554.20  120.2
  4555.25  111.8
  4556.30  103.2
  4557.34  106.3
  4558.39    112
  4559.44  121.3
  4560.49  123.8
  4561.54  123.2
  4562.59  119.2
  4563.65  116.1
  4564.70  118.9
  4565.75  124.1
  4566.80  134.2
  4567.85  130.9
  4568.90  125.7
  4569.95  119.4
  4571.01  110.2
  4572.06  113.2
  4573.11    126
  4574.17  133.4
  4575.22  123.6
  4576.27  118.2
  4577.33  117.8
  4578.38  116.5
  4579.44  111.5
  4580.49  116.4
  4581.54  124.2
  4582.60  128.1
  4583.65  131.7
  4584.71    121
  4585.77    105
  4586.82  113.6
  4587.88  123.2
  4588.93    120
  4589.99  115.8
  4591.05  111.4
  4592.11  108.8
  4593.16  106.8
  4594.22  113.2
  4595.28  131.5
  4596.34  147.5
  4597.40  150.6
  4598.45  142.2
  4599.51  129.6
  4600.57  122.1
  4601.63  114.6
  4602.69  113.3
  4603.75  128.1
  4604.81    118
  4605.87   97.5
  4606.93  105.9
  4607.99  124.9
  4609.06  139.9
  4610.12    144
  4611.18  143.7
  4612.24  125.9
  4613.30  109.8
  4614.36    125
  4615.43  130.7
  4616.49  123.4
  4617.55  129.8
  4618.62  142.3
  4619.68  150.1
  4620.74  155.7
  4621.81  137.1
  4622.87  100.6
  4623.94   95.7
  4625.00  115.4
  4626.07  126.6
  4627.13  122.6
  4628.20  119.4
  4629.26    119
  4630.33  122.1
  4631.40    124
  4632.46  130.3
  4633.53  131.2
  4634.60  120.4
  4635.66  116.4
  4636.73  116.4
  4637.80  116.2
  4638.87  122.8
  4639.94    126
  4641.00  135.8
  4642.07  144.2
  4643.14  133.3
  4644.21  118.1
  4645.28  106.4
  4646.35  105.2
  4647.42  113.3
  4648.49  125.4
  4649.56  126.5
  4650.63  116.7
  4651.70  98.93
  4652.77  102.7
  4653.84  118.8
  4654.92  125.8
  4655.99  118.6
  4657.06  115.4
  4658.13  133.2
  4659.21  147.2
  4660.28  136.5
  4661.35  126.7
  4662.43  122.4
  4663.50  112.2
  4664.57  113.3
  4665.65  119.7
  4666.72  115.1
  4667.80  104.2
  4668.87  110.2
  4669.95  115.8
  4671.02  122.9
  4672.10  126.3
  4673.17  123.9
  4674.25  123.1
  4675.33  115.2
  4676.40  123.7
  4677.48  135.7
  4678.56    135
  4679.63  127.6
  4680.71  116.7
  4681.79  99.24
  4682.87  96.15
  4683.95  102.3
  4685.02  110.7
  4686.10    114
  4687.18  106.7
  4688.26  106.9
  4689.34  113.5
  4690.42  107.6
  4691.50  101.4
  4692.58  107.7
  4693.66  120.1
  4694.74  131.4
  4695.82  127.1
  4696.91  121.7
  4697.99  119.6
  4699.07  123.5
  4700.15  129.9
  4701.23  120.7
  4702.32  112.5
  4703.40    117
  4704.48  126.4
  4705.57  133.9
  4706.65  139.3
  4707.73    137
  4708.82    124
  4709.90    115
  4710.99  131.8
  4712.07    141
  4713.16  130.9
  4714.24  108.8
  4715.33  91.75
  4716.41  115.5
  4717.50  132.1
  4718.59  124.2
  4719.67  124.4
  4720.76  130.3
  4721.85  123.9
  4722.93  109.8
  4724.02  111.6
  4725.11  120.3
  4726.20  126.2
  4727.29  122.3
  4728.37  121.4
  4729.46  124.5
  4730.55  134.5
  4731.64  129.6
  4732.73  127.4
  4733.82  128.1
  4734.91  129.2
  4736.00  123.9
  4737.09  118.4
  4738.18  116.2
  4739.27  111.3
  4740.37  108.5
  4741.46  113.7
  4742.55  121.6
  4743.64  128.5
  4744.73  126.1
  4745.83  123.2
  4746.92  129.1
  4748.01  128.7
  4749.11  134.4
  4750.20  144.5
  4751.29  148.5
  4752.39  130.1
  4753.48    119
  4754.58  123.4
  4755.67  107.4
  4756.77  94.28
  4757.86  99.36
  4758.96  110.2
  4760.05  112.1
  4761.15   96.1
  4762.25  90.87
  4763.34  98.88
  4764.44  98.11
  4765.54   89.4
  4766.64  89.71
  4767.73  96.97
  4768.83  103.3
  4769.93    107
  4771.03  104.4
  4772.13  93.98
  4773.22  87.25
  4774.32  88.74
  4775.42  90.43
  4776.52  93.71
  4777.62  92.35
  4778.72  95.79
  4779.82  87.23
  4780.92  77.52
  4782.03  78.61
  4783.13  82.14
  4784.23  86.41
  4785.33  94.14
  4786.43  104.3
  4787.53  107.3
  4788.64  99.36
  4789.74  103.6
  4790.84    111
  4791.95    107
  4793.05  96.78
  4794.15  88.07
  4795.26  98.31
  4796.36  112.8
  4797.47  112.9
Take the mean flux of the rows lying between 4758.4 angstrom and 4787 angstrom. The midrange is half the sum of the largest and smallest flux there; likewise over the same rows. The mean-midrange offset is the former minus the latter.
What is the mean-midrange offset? -0.6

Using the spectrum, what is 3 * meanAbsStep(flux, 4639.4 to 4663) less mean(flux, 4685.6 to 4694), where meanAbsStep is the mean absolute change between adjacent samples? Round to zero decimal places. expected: -81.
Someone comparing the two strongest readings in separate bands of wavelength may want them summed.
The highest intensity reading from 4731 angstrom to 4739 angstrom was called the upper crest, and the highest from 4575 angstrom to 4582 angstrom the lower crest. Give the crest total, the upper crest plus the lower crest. 254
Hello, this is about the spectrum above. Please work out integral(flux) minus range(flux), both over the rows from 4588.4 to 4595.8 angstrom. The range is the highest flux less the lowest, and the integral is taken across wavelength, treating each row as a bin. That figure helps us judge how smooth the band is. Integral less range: 829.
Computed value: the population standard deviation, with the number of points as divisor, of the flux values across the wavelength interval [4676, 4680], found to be 5.0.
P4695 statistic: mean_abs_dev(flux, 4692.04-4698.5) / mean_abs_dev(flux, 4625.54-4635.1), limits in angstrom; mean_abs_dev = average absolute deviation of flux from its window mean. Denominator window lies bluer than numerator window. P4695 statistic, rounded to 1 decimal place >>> 1.5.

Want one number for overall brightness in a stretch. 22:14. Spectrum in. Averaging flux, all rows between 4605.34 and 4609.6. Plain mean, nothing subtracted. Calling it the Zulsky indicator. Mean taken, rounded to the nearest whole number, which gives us 117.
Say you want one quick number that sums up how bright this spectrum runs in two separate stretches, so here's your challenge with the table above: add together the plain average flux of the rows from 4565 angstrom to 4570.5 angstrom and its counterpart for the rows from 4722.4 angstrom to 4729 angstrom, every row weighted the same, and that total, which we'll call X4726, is 245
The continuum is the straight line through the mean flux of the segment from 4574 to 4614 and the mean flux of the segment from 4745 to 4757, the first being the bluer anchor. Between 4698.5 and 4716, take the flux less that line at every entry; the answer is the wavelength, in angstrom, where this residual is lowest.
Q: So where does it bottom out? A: 4715.33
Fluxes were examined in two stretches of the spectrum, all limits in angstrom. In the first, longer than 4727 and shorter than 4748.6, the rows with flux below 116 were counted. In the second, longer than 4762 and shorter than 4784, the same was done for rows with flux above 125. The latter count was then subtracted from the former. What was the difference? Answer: 3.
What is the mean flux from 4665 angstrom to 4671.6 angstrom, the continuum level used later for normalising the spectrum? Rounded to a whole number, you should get 115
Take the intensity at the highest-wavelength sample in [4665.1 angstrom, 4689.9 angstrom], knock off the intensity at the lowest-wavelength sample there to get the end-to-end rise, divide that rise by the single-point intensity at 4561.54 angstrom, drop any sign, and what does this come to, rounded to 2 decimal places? 0.05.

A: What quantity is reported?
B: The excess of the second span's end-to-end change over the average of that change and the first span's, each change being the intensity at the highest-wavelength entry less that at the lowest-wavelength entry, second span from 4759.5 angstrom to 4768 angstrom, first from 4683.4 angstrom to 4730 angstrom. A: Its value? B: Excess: -19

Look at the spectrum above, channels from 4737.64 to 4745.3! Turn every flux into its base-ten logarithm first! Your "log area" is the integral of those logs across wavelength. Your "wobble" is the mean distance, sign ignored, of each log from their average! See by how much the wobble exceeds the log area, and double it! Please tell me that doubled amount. -32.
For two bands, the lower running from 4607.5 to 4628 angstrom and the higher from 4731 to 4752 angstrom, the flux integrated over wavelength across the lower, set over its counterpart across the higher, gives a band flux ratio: 1.00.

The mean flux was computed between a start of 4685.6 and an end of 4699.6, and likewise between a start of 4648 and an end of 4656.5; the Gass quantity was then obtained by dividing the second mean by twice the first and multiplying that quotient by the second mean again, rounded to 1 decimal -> 58.9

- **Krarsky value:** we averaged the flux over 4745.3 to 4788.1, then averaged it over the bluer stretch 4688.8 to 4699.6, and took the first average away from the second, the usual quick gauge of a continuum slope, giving 13.8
